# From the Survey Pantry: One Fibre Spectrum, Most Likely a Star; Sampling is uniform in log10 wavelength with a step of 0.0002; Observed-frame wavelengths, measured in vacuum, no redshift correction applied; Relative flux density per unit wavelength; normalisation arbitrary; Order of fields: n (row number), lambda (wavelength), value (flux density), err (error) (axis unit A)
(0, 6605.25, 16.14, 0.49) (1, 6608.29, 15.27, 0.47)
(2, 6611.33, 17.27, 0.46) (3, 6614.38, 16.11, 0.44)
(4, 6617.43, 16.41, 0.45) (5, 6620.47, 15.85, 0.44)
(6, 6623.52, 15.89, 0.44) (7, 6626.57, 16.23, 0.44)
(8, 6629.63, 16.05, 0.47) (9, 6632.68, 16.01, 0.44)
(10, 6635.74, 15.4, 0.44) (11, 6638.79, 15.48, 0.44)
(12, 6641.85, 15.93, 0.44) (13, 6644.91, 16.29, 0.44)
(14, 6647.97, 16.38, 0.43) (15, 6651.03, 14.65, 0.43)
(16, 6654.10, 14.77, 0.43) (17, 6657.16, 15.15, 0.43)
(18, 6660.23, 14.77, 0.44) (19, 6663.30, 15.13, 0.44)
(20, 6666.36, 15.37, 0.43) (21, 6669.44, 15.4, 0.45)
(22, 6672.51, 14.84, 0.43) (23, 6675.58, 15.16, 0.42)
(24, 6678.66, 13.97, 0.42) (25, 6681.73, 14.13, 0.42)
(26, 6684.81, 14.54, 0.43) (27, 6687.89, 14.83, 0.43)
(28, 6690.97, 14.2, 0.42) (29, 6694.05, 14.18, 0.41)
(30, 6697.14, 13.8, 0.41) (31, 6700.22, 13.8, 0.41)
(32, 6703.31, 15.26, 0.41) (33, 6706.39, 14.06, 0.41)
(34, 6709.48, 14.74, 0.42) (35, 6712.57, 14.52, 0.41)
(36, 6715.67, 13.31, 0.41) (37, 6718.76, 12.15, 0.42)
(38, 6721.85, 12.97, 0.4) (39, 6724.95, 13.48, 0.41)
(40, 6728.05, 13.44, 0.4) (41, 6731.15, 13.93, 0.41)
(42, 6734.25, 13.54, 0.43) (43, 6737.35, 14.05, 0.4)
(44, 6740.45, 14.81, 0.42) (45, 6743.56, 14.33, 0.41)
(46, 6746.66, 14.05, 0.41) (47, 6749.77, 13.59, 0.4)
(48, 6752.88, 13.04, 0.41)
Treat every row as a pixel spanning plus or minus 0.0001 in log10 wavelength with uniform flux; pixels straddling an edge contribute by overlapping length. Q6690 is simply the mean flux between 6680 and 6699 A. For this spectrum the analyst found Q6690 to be 14.3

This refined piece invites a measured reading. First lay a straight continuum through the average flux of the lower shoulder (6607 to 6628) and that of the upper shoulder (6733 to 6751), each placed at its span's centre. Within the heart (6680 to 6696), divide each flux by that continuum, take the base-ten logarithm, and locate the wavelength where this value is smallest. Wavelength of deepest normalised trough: 6681.73 A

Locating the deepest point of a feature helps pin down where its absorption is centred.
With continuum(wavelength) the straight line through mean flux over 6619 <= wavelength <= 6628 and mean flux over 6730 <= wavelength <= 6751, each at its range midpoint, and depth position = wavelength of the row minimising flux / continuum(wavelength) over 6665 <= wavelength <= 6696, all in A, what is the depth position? 6678.66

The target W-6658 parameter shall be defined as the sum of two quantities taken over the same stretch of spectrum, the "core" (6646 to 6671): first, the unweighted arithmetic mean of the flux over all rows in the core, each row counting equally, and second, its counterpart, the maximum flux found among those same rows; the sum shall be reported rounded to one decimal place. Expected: 31.6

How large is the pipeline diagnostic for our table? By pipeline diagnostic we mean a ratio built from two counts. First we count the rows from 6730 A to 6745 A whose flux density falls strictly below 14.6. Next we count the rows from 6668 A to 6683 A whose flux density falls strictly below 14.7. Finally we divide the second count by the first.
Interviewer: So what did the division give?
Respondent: 0.50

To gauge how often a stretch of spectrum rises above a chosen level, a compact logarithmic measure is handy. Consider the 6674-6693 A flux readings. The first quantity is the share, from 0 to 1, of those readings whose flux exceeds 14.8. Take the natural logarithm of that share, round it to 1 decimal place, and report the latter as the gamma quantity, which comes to -1.1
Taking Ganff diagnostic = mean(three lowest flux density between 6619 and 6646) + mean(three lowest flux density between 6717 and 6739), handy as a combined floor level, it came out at 28.4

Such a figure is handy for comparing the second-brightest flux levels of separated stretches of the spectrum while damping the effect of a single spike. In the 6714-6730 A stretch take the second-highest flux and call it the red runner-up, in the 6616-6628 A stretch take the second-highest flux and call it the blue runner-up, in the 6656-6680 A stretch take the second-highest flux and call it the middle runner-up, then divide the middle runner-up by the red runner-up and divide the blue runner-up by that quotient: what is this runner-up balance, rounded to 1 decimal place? 14.2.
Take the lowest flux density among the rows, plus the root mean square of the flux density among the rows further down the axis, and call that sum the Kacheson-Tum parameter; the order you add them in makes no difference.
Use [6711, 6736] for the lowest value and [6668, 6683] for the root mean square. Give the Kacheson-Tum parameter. 27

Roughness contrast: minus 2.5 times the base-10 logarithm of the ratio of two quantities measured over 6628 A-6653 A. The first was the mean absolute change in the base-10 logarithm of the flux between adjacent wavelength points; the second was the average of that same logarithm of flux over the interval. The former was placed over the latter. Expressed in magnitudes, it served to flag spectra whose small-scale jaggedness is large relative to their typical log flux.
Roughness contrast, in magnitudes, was 4.88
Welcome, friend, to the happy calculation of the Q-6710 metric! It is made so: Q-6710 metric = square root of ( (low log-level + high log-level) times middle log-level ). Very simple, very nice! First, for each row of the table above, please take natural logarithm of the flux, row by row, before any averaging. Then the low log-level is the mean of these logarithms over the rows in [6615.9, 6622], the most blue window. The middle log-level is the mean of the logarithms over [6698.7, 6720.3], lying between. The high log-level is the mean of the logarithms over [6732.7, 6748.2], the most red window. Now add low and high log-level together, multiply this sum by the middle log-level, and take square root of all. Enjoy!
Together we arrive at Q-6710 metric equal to 3.78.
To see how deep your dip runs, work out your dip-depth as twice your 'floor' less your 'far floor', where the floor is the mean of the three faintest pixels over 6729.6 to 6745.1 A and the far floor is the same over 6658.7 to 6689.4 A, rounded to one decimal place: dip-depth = 13.5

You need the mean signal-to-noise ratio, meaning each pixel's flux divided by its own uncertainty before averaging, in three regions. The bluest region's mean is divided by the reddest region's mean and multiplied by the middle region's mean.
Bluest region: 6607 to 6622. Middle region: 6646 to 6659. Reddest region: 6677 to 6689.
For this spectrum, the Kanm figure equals 37.6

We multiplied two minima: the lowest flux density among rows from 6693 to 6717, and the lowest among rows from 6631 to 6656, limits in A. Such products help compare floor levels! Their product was 195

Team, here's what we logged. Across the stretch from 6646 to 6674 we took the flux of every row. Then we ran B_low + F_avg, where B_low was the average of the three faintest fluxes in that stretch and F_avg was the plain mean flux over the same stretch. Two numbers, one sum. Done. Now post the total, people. 29.9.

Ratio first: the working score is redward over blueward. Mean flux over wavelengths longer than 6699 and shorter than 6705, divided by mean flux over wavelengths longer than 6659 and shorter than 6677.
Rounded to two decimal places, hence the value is 0.96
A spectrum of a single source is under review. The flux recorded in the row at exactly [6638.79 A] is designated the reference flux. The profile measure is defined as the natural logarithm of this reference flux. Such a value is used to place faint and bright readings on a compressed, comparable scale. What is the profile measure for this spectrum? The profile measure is 2.74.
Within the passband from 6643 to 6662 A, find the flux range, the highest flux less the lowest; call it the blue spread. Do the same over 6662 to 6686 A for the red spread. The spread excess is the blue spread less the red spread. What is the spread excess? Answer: 0.30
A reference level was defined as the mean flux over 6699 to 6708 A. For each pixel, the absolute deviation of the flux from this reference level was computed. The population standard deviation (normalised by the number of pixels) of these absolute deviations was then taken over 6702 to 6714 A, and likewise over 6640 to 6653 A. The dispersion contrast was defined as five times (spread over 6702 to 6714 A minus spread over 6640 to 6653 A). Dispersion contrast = -2.1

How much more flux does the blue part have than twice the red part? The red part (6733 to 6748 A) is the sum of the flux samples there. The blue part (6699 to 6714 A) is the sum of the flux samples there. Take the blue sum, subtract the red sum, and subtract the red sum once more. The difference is -69.2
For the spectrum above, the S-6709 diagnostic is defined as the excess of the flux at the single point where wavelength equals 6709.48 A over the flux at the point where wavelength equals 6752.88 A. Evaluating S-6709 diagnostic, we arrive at 1.7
